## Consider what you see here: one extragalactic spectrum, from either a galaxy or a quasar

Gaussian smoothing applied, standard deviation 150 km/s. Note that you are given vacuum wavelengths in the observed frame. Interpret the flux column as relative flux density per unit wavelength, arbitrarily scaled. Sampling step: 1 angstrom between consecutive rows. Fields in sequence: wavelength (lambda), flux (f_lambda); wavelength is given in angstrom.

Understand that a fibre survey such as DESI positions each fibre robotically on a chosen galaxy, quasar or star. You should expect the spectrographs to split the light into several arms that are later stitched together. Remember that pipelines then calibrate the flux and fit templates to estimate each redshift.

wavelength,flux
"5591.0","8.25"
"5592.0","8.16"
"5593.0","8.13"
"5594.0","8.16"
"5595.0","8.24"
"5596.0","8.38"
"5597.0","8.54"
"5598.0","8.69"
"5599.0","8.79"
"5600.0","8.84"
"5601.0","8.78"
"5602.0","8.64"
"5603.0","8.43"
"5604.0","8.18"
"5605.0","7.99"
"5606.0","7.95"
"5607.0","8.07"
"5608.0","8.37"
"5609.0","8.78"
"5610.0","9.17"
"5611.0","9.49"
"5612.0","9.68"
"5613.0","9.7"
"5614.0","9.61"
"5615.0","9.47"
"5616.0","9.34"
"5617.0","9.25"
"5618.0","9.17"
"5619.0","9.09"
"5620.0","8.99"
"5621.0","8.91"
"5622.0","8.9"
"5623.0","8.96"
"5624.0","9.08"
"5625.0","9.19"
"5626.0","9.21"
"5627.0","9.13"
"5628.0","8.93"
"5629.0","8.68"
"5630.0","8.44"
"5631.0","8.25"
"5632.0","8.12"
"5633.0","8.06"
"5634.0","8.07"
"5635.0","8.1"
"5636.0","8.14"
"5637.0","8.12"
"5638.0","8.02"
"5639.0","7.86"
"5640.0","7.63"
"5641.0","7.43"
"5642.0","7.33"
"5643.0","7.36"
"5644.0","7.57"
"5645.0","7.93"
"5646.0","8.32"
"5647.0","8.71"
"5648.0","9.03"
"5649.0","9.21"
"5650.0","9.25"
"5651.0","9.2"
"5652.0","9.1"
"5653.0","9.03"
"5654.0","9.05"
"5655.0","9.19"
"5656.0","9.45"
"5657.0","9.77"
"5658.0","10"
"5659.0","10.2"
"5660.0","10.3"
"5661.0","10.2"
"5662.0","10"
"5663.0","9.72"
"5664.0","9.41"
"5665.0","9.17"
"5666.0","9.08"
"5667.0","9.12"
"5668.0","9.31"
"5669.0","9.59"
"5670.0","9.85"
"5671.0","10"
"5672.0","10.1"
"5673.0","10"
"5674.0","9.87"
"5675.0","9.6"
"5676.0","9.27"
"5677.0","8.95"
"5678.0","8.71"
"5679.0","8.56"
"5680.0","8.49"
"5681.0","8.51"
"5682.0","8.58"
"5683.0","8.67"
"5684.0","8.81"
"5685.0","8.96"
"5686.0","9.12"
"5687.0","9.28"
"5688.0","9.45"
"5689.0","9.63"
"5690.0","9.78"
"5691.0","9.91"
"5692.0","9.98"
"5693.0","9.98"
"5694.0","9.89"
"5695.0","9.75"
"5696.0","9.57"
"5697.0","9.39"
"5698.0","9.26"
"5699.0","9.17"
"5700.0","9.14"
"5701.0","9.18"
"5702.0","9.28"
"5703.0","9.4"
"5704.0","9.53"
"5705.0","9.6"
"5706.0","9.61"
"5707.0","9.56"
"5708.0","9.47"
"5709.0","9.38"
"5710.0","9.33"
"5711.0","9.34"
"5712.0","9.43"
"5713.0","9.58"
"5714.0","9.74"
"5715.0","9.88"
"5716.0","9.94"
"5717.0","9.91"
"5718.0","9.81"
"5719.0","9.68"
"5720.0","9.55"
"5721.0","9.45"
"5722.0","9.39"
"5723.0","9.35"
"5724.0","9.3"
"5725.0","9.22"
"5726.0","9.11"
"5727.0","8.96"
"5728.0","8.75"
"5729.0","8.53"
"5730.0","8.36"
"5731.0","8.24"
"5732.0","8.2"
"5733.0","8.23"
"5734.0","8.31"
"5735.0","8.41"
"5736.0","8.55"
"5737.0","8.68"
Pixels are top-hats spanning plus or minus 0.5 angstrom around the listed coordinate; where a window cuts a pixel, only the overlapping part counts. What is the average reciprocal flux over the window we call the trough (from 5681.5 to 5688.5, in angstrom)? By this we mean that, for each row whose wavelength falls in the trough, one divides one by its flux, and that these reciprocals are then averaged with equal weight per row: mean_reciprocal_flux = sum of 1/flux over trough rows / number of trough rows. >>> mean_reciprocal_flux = 0.111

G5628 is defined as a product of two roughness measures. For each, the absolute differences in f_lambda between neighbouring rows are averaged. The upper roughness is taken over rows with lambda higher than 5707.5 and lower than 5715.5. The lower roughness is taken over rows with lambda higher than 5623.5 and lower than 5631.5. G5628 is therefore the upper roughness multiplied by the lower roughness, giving 0.015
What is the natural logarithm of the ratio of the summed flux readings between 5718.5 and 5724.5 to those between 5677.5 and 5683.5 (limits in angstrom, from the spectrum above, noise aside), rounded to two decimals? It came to 0.10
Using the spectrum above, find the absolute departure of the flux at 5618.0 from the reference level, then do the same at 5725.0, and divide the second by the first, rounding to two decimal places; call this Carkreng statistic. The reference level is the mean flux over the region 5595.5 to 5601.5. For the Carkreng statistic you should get 1.10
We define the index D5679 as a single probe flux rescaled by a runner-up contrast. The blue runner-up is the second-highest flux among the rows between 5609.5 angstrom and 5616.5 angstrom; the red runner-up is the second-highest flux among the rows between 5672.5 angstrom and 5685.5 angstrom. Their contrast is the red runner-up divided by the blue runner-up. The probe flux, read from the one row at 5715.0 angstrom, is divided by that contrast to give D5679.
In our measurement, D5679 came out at 9.7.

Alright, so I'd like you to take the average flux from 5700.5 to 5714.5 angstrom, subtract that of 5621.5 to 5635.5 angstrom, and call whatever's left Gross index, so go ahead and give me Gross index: 0.81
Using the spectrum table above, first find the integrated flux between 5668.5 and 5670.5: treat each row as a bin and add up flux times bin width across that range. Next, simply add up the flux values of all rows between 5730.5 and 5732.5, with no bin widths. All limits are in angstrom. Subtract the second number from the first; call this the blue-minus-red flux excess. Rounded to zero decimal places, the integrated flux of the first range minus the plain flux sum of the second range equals 3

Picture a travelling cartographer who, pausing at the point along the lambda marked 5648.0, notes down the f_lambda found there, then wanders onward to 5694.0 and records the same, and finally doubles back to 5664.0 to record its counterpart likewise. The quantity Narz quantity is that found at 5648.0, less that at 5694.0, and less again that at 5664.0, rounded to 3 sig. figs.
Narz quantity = -10.3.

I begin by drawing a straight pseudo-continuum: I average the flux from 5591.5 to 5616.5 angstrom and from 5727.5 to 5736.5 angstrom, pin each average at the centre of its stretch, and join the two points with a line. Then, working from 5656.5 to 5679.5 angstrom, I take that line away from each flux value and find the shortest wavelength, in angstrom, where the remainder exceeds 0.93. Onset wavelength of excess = 5657.0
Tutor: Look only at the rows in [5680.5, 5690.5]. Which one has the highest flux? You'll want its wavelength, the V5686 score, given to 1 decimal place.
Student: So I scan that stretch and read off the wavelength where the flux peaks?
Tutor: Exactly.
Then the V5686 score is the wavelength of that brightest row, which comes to 5690.0 angstrom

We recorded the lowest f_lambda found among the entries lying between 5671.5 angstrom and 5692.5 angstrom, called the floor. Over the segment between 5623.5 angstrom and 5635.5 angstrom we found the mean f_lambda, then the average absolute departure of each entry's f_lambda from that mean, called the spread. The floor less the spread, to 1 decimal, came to 8.1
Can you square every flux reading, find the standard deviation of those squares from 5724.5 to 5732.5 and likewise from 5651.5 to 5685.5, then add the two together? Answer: 17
